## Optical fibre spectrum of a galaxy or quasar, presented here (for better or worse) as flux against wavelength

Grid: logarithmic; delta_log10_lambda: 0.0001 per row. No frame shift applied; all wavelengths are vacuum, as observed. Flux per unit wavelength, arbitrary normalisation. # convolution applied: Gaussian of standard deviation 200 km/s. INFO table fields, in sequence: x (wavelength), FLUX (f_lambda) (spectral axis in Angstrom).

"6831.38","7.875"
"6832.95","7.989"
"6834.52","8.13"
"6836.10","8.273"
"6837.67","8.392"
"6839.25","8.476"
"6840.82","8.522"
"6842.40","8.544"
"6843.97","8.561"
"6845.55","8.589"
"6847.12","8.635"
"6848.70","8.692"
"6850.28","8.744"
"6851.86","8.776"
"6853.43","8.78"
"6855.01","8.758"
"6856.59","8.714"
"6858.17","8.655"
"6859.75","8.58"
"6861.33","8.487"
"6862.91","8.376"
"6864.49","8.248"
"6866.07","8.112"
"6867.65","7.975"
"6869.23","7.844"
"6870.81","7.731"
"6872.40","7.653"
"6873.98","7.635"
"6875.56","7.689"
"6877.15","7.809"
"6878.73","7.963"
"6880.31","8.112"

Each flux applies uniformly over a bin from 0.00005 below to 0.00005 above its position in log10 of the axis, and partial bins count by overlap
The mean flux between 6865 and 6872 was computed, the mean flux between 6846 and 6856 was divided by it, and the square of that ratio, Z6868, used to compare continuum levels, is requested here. 1.22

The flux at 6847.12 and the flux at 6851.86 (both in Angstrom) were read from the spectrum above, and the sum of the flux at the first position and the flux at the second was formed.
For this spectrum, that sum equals 17.4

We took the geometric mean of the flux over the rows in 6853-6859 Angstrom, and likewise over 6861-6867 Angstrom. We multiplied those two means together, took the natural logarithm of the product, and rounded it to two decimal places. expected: 4.28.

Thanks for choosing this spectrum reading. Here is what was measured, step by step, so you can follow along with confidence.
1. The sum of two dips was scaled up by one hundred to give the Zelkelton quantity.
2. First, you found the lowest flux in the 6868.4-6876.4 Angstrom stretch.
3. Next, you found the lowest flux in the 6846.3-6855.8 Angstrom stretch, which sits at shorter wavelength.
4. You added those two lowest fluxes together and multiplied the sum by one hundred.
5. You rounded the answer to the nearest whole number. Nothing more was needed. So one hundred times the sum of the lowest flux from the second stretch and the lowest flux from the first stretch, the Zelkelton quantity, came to 1627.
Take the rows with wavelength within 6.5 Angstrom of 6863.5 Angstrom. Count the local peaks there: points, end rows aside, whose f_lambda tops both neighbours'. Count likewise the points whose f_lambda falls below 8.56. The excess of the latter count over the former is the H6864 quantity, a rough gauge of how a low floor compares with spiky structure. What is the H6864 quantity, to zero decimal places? 6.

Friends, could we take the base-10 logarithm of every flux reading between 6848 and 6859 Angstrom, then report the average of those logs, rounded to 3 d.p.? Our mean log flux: 0.941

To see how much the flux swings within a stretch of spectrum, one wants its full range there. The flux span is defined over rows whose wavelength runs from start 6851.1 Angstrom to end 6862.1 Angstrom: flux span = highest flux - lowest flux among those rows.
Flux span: 0.29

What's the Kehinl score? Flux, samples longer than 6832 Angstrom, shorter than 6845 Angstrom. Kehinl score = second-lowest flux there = 8.13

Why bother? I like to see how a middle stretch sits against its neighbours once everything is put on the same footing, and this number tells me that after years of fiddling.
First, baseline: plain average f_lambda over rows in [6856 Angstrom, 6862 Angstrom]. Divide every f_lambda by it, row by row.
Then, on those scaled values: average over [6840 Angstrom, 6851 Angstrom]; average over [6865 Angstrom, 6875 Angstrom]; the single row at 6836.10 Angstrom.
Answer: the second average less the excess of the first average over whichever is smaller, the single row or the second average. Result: 0.82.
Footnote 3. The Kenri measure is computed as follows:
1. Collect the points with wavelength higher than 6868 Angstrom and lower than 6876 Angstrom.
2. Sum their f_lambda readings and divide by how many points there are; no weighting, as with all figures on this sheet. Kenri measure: 7.7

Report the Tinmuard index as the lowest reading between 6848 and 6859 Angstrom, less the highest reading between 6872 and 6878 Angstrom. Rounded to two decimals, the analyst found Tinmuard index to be 0.85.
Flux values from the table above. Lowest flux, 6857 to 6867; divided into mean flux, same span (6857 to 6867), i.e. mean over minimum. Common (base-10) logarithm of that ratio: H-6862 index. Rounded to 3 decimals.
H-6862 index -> 0.016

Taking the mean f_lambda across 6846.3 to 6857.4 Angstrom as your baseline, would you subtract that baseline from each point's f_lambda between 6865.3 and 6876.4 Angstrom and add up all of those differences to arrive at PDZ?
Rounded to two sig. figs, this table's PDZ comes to -6.5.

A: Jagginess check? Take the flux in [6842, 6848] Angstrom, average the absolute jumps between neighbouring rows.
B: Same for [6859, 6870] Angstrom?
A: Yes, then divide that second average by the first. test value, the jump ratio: 4.0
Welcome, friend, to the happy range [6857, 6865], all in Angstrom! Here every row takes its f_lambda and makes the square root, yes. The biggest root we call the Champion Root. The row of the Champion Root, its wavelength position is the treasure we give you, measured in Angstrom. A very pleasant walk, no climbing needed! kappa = 6858.17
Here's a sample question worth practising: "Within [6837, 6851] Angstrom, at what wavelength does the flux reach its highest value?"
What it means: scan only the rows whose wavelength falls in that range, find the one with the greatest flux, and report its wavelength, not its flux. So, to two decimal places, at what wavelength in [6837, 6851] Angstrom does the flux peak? 6850.28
